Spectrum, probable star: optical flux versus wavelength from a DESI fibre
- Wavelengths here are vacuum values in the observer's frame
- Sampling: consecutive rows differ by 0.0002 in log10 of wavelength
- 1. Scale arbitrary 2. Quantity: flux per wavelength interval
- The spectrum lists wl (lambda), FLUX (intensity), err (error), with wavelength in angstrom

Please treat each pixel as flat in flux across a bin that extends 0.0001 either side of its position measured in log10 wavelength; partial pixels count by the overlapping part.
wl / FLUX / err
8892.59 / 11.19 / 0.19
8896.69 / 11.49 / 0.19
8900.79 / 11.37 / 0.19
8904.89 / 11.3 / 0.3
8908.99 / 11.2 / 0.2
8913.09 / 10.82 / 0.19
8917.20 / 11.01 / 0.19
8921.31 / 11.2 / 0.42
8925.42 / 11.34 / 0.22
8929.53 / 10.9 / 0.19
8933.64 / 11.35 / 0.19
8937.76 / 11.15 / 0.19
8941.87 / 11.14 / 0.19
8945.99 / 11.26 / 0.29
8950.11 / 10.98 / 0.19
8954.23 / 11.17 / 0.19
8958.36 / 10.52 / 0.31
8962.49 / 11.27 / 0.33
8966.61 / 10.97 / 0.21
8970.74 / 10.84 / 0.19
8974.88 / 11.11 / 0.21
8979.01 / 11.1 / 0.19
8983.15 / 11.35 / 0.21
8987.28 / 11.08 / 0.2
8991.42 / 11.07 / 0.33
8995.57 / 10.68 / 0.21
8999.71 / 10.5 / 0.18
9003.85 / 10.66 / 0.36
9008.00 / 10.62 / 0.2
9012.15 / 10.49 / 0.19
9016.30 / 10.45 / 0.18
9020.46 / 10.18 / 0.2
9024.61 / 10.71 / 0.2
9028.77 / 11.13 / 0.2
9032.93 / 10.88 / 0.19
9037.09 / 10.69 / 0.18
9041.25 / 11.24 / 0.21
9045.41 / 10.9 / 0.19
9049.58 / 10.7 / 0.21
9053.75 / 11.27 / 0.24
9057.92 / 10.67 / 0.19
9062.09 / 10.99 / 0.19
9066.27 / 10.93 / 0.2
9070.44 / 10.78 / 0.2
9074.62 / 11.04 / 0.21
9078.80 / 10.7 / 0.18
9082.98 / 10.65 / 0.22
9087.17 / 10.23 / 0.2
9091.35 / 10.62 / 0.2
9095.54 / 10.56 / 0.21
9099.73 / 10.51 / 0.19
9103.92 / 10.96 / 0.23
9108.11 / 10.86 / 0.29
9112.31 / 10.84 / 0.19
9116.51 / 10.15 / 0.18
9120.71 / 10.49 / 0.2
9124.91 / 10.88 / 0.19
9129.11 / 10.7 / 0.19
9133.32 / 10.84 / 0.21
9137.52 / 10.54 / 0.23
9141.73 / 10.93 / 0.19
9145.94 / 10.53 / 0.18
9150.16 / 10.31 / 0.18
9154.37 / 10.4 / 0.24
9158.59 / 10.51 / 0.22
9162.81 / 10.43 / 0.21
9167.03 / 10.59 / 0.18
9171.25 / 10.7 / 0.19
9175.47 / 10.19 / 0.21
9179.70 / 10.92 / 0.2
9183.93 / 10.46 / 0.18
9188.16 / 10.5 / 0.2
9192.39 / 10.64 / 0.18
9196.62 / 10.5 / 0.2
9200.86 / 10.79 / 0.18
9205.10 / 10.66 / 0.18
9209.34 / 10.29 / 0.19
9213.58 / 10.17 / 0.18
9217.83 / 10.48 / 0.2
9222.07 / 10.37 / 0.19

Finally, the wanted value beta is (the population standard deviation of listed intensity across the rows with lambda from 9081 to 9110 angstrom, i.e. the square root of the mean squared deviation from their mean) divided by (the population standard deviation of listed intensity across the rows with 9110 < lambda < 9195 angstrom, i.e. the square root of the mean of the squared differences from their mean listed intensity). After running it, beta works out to 0.99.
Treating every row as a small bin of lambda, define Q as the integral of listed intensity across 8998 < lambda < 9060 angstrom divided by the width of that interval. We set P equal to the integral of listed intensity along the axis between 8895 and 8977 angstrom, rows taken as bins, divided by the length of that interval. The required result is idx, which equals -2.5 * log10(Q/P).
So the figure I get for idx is 0.037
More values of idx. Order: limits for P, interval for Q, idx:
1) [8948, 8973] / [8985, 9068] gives 0.016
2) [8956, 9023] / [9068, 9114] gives 0.010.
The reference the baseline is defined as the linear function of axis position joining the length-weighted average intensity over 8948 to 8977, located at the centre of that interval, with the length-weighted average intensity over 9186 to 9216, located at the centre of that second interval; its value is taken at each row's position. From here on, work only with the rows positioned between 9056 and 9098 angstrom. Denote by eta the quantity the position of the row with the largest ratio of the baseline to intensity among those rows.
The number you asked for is 9087.17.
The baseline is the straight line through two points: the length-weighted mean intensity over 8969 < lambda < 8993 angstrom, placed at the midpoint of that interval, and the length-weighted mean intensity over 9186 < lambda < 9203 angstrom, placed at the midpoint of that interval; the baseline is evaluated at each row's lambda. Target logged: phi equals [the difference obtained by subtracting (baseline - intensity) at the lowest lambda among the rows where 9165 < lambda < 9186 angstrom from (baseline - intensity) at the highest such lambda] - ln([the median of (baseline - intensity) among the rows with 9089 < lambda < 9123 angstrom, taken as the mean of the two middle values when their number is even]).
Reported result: 1.5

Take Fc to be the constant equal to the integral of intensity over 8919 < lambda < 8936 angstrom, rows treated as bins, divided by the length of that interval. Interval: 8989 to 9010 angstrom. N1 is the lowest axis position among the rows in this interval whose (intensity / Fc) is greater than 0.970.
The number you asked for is 8991.42 angstrom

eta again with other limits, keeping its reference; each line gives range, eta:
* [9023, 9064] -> 9024.61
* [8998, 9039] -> 9020.46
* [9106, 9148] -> 9116.51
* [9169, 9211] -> 9175.47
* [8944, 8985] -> 8958.36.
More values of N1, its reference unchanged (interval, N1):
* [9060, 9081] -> 9062.09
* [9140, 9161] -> 9141.73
